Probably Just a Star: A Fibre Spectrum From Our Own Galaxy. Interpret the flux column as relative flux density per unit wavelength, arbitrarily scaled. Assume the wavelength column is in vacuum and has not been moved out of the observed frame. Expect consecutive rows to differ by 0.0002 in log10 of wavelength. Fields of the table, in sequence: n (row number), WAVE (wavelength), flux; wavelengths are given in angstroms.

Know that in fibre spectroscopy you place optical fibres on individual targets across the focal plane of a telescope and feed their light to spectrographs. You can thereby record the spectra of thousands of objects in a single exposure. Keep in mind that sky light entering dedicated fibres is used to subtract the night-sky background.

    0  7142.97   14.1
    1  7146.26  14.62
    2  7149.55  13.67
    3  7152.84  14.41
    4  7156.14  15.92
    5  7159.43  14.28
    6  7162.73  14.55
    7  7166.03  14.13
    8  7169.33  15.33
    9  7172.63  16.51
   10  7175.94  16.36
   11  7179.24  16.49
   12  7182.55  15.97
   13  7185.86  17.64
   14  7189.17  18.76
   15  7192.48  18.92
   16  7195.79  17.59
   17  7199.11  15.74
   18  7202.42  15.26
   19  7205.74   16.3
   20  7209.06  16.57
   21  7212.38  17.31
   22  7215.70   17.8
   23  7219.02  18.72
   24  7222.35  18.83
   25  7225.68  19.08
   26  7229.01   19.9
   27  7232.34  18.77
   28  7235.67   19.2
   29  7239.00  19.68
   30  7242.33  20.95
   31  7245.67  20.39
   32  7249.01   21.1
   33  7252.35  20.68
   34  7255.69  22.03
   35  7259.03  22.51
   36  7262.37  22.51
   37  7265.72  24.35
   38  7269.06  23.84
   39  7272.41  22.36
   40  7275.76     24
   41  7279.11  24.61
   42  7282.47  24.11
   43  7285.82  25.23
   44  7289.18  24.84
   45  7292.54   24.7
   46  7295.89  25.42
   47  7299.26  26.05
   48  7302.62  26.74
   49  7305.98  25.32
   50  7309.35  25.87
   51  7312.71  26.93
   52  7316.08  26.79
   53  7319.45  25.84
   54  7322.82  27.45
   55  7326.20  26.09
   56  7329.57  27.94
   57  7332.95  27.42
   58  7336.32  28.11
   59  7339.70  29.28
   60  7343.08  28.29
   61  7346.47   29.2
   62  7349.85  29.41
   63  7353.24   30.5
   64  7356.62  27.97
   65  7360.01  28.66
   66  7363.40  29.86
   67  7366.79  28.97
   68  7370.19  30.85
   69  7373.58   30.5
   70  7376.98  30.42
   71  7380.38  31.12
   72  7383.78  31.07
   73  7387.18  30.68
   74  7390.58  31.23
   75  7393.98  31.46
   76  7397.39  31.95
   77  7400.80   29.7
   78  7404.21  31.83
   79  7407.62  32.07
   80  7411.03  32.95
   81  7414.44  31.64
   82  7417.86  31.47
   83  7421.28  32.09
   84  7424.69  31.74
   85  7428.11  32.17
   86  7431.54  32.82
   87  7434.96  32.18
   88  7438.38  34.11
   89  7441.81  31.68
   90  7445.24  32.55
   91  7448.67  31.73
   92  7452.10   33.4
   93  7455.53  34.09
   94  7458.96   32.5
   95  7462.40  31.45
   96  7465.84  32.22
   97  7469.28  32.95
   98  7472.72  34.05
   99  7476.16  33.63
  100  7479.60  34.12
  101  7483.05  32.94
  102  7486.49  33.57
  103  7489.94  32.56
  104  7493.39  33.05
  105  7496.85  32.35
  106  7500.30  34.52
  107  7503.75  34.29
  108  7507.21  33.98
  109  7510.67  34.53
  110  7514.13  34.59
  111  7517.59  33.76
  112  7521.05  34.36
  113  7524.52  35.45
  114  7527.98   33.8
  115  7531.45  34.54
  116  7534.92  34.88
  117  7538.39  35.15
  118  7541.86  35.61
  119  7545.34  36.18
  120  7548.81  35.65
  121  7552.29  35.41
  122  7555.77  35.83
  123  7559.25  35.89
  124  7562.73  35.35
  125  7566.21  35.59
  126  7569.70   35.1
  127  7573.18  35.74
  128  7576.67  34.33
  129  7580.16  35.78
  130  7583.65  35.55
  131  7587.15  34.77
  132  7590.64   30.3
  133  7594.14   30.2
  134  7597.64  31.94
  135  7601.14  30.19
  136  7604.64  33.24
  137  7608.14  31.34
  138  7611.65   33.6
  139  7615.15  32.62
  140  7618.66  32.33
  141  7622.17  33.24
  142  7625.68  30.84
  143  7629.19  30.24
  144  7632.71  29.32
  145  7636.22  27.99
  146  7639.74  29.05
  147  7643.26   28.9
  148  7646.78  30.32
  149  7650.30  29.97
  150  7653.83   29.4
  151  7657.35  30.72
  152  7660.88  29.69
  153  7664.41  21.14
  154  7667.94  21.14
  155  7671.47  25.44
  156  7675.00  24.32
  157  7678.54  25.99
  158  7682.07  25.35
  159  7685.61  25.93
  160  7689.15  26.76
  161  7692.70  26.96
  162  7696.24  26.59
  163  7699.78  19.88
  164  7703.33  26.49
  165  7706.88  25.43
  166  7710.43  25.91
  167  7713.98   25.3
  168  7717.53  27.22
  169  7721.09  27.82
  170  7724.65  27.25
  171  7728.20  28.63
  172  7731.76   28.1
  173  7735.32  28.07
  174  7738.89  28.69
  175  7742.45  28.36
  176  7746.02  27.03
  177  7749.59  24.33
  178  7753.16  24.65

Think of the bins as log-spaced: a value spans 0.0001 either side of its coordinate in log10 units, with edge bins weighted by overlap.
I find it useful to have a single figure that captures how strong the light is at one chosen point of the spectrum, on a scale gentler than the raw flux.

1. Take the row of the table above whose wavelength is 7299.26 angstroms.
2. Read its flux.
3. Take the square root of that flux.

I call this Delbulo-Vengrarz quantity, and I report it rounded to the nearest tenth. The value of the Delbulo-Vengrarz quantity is 5.1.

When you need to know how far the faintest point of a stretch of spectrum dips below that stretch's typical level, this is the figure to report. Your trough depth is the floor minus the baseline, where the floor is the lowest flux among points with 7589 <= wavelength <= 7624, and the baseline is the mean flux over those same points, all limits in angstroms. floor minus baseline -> -1.7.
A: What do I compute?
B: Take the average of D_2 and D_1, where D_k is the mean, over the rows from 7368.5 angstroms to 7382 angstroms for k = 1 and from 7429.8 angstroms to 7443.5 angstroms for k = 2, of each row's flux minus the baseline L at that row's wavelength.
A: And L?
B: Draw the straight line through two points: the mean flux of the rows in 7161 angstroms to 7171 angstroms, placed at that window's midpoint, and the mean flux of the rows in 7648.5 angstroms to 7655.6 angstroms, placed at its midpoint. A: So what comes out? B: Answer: 9.6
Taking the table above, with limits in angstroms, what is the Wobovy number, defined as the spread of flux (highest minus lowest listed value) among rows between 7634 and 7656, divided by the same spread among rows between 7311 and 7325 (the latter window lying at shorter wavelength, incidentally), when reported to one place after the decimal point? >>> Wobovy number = 1.4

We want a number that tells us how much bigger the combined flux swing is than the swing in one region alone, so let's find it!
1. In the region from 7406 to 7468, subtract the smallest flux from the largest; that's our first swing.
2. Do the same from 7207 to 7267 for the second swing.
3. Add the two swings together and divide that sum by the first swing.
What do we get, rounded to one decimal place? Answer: 3.9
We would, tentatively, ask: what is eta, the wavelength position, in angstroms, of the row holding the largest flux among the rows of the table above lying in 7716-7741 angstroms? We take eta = 7738.89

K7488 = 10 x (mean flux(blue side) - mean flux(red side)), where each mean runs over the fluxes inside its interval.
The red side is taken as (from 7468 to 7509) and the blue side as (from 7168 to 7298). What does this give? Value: -135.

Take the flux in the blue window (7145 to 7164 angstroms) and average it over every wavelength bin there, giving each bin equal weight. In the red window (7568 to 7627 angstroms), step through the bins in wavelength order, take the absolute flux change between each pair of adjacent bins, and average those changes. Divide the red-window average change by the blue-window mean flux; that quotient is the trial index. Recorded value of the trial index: 0.10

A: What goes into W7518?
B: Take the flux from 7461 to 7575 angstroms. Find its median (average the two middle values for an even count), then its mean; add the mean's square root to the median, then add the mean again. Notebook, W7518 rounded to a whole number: 75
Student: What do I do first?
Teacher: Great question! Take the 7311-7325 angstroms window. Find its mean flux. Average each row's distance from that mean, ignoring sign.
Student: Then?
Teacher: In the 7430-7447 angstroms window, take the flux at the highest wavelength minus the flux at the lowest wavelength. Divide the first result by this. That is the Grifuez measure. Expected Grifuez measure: -1.7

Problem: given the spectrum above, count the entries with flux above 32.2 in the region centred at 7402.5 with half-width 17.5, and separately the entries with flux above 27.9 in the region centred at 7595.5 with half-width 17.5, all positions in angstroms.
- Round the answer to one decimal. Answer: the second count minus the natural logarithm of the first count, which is 10.0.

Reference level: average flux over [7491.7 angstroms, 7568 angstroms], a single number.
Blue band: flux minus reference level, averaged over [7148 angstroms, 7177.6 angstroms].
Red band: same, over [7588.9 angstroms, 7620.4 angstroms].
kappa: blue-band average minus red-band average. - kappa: -17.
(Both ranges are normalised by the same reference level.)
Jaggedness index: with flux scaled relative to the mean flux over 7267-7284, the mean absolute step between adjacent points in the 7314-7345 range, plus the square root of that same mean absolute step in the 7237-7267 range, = 0.235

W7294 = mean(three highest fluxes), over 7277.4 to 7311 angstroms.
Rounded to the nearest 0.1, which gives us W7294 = 26.2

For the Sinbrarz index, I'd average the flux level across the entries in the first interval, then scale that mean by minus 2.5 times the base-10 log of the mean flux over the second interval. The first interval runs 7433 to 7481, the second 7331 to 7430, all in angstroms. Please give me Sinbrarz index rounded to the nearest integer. -122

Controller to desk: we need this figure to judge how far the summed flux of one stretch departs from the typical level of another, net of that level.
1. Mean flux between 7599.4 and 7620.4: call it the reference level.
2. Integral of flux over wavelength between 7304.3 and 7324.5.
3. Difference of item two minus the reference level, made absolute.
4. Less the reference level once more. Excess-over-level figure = 468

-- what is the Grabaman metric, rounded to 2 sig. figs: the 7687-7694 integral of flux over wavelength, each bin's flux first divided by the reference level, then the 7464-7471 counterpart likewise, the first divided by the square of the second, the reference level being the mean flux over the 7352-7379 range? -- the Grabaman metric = 0.11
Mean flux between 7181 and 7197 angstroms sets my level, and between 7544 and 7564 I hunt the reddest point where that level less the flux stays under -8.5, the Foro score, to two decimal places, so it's 7562.73 angstroms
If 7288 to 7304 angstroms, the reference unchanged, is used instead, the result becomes 7302.62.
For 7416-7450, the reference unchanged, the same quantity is 7448.67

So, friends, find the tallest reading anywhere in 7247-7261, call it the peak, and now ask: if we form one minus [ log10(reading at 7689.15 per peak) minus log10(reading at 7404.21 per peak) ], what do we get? 1.1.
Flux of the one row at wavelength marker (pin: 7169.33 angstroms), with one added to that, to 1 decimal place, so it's 16.3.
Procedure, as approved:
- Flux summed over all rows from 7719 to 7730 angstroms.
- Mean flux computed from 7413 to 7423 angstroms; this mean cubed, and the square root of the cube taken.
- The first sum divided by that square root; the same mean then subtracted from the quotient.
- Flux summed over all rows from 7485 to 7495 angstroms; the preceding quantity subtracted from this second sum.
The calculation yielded 130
